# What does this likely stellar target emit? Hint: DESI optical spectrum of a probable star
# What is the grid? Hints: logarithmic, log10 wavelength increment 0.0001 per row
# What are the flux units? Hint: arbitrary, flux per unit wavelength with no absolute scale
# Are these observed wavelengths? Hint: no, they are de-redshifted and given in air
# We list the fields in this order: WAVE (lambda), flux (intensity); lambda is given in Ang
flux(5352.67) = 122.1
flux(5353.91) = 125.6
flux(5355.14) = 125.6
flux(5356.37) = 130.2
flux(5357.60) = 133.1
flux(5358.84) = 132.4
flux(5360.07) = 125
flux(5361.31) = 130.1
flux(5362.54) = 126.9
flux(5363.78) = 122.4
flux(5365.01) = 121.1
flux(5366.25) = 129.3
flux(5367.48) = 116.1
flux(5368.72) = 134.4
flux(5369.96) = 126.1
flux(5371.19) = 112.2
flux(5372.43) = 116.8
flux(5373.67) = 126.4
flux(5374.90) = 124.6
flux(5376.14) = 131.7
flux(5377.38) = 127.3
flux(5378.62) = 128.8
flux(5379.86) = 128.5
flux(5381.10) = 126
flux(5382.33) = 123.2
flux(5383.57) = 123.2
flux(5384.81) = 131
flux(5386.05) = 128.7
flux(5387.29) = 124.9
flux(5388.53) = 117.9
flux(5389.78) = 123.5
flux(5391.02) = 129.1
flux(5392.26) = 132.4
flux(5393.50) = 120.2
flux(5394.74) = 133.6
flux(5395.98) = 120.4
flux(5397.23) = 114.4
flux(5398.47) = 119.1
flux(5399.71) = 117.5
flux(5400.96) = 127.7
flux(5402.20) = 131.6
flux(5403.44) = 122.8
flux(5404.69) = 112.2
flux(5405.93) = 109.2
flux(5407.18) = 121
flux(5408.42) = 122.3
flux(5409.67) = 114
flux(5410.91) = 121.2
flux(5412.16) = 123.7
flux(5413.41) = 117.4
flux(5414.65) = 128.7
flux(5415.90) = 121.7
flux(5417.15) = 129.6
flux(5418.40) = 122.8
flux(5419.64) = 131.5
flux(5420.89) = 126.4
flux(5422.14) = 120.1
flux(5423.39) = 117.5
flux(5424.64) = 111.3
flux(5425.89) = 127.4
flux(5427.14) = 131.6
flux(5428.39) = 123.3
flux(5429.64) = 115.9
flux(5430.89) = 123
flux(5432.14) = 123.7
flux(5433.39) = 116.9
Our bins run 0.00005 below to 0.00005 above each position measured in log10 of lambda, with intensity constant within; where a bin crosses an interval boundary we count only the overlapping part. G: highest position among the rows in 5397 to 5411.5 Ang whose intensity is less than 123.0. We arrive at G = 5410.91 Ang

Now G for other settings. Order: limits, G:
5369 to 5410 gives 5409.67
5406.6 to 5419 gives 5418.40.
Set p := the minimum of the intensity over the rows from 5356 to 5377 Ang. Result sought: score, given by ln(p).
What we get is 4.72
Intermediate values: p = 112.2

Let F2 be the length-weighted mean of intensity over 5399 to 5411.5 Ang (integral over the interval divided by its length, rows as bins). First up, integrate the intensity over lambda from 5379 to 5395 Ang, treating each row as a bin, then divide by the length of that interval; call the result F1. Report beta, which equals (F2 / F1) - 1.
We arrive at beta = -0.05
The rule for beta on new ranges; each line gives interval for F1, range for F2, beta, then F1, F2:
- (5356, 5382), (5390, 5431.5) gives -0.03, 126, 122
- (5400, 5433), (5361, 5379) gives 0.02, 122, 125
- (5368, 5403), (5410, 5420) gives -0.01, 125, 124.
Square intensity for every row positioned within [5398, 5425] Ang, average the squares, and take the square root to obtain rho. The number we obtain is 121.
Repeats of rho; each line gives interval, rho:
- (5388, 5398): 124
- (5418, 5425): 122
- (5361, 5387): 126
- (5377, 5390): 126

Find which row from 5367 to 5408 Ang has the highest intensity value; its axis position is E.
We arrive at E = 5368.72 Ang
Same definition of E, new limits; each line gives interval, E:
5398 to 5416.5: 5402.20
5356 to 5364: 5357.60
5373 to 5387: 5376.14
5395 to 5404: 5402.20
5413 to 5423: 5419.64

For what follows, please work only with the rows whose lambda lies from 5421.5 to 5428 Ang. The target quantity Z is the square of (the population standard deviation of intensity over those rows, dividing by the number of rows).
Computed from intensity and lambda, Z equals 52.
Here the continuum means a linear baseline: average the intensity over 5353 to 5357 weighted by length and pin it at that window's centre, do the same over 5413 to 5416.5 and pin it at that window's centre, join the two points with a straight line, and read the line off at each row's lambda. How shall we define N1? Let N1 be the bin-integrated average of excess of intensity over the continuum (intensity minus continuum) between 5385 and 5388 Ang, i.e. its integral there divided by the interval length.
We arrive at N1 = 2.3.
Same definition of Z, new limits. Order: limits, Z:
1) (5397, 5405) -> 42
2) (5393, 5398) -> 50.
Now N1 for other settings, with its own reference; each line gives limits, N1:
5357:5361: 3.5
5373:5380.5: 2.3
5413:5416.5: -0.1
